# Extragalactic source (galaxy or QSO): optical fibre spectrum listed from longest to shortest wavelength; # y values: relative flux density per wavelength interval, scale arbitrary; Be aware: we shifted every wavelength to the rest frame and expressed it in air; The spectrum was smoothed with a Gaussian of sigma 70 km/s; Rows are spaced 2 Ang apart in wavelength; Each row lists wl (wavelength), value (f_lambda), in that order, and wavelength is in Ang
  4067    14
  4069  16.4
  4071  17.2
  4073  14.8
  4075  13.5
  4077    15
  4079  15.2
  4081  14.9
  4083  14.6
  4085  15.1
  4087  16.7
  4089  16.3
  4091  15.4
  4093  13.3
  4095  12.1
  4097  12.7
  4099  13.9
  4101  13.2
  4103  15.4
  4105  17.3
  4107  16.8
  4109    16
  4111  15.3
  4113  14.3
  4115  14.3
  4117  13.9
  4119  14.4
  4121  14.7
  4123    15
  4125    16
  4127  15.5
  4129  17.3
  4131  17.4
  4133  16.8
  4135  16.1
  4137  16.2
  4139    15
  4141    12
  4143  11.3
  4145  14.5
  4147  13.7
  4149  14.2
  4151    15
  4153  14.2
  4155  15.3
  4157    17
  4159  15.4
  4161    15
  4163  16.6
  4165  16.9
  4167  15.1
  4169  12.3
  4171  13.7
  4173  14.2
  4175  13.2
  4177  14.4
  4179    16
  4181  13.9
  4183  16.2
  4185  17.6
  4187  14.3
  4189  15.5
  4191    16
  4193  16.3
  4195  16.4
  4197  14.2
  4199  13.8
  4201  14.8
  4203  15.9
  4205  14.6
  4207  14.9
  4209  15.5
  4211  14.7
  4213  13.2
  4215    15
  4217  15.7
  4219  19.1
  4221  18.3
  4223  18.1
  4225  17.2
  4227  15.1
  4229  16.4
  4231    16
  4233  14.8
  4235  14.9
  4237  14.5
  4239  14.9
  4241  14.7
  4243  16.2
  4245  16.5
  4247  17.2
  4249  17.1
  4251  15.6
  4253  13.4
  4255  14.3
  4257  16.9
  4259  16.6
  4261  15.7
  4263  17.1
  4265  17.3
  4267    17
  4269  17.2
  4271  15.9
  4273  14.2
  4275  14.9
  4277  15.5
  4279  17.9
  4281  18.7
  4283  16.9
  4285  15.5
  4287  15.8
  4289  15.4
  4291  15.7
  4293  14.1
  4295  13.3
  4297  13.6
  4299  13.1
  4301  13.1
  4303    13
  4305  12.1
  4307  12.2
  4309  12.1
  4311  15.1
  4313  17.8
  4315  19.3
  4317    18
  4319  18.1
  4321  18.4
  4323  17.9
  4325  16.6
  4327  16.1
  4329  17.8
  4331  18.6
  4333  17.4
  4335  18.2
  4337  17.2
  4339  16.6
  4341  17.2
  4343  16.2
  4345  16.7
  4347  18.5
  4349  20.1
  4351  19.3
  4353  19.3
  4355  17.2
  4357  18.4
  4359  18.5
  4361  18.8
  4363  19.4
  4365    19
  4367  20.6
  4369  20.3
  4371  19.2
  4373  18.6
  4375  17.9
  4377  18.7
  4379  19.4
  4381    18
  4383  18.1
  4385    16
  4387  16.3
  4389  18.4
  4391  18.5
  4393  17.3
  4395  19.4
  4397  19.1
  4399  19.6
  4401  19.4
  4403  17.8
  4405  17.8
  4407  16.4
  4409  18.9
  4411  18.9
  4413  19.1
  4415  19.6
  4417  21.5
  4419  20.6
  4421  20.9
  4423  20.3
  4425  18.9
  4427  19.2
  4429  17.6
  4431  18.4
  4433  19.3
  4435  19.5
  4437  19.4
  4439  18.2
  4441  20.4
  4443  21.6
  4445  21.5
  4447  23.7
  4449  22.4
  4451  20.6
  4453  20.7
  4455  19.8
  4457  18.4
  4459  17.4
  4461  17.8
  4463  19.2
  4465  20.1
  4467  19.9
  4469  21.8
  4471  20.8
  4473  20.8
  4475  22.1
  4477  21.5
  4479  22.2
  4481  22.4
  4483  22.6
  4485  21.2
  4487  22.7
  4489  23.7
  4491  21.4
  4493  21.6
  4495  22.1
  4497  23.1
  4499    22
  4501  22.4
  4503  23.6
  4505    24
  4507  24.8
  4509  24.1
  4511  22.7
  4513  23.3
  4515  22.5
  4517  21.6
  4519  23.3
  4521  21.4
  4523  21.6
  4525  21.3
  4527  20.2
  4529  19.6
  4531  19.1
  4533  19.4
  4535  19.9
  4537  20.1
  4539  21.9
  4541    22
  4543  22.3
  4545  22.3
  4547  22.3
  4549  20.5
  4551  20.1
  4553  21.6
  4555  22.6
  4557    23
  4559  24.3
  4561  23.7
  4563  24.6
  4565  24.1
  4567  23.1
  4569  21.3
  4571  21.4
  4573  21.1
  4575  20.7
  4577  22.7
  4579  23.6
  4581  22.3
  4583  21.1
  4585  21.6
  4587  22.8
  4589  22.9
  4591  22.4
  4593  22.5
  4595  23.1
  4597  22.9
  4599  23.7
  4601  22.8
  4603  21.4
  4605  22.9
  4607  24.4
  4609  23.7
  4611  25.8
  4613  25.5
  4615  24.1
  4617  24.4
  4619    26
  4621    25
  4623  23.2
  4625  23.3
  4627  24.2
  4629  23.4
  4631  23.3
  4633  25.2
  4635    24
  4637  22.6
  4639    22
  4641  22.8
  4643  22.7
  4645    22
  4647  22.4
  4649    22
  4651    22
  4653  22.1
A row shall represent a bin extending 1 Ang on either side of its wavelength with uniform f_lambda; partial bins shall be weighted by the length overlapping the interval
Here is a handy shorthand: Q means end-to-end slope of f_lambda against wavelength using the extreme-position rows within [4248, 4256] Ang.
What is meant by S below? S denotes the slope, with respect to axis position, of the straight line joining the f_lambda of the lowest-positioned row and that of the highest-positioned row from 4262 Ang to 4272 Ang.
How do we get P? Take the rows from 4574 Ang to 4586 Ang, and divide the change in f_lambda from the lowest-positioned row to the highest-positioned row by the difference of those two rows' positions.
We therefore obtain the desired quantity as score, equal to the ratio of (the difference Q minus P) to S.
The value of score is 3.7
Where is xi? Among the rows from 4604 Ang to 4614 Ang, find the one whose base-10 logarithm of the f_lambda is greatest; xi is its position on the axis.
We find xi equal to 4611 Ang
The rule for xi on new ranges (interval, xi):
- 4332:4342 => 4335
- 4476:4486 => 4483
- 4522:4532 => 4523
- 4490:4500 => 4497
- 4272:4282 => 4281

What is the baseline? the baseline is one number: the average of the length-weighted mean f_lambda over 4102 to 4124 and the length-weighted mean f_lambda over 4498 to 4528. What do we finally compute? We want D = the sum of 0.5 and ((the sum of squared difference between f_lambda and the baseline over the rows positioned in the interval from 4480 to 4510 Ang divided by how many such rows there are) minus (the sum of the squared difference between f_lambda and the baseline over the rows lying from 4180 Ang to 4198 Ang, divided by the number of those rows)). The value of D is 4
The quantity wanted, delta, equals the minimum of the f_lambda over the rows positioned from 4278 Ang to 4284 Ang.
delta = 16.9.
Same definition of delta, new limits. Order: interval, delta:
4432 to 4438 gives 19.3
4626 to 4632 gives 23.3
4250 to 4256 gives 13.4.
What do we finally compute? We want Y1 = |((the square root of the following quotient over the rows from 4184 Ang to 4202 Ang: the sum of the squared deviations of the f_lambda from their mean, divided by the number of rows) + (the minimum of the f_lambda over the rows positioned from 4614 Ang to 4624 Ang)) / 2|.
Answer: 12.2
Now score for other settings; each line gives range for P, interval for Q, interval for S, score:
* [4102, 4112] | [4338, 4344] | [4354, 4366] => -0.5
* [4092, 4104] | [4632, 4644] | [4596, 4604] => 1.8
